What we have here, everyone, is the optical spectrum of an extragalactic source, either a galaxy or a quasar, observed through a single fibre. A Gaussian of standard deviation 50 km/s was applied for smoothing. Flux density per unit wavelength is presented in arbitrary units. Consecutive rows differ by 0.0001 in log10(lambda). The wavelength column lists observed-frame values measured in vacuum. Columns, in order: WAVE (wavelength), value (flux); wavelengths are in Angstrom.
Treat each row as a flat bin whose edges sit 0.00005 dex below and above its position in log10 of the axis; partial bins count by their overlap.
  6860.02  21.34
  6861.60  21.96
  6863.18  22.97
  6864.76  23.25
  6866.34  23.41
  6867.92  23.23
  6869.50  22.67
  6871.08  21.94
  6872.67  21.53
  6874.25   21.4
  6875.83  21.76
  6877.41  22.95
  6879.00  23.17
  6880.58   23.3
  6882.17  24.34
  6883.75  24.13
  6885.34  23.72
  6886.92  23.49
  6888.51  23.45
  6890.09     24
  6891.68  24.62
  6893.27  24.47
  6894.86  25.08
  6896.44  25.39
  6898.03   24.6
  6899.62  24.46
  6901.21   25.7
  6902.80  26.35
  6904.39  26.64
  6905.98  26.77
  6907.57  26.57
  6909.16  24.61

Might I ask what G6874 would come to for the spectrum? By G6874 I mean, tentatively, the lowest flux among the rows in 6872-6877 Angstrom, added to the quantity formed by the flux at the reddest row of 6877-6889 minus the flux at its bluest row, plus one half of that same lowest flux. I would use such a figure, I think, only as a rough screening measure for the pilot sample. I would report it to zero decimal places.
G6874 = 33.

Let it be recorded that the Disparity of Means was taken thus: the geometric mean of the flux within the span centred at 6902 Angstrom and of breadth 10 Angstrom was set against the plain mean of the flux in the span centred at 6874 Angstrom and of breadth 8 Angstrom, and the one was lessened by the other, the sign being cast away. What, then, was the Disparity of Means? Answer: 3.8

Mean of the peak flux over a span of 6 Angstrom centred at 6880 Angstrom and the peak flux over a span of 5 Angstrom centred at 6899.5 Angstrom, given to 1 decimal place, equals 25.0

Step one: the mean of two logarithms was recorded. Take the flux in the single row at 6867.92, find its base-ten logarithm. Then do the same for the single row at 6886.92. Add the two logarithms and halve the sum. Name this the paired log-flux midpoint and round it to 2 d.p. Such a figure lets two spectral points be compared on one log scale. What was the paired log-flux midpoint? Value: 1.37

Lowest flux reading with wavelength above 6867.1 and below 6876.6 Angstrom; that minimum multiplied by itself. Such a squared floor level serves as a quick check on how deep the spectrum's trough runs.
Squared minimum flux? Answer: 458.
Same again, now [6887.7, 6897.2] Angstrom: 550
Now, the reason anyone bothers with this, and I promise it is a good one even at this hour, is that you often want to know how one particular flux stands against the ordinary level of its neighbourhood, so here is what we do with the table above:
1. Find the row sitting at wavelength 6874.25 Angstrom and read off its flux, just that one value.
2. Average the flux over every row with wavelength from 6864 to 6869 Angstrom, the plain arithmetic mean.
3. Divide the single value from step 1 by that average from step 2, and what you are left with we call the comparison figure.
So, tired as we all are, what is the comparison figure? 0.92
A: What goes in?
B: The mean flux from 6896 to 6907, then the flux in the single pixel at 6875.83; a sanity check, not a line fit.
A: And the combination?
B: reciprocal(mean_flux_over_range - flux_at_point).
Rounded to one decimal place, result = 0.3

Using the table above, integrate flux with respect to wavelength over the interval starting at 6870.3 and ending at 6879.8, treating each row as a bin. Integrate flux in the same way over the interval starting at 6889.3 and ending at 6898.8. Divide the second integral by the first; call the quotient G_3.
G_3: 1.12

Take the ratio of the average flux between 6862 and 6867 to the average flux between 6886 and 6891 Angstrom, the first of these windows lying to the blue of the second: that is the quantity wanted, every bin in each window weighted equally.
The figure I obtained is 0.98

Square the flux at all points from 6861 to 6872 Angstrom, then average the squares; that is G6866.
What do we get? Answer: 519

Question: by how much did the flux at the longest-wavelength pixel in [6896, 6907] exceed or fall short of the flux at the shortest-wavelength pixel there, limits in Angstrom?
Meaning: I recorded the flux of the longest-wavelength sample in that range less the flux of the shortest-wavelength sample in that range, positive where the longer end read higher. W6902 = 1.4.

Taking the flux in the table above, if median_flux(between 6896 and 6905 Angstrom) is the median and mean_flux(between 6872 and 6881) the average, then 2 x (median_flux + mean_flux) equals 95.8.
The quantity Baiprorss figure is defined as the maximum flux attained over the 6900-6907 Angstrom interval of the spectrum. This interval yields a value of 26.77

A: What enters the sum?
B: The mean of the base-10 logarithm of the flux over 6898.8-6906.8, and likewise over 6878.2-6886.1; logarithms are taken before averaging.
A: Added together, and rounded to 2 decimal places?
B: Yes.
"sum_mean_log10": 2.79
